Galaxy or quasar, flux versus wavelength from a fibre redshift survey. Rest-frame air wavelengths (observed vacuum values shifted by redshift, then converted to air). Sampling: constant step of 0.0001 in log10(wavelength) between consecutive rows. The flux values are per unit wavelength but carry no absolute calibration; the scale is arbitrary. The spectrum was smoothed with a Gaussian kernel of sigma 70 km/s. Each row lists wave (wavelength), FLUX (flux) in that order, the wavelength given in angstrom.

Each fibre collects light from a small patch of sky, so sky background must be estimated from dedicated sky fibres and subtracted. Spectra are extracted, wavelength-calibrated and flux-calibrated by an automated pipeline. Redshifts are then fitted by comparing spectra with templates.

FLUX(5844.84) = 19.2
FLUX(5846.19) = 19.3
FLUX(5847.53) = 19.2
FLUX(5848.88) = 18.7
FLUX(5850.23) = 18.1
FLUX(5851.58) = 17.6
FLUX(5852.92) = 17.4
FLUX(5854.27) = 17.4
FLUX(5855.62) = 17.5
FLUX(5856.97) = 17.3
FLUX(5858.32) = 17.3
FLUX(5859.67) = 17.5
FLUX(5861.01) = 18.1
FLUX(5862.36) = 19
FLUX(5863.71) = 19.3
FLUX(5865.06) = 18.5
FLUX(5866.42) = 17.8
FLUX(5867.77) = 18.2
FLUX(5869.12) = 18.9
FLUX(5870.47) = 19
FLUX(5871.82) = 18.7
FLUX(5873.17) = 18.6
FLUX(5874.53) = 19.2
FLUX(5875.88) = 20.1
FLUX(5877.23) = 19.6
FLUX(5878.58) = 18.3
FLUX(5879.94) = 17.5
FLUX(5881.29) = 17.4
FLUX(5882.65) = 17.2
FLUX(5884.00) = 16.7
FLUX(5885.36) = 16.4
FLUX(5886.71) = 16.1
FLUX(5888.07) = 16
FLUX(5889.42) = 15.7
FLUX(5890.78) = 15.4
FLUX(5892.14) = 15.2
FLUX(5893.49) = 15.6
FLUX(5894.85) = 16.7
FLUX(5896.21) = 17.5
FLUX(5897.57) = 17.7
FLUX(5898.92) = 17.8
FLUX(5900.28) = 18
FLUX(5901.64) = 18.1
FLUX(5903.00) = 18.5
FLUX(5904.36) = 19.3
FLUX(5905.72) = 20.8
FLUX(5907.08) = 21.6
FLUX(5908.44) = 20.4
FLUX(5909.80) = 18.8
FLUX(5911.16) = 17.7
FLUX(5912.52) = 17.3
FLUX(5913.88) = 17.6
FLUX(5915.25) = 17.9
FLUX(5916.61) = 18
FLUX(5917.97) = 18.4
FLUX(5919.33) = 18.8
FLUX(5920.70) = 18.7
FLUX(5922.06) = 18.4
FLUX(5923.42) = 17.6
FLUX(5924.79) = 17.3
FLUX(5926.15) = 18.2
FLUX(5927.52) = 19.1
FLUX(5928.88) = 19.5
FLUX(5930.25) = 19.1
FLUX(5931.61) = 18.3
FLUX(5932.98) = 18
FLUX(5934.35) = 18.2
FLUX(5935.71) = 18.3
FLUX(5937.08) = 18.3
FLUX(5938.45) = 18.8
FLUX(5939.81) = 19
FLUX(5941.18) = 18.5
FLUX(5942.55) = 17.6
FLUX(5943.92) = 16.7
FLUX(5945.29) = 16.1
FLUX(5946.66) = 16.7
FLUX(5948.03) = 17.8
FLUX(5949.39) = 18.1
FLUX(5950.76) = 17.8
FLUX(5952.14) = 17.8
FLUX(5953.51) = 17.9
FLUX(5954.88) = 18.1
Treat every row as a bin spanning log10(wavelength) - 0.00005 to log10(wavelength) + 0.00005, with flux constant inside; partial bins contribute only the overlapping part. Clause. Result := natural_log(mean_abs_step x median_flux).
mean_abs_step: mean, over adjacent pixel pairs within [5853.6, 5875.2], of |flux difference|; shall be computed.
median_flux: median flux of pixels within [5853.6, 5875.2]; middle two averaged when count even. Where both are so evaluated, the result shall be 1.99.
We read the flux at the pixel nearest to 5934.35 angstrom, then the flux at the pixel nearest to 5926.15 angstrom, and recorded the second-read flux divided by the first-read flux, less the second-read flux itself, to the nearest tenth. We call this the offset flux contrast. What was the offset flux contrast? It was -17.2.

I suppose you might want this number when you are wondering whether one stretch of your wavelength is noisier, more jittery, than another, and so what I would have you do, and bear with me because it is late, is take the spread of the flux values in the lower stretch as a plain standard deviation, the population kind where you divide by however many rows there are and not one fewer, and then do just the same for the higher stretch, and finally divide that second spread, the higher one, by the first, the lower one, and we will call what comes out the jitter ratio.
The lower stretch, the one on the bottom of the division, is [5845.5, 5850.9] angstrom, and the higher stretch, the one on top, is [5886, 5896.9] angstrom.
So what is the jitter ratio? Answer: 1.5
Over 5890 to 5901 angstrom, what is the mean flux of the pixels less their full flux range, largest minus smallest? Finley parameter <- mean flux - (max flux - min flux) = 13.9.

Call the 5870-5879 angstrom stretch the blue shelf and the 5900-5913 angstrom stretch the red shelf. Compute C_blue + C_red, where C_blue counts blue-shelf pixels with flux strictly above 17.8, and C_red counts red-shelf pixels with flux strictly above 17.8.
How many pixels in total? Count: 15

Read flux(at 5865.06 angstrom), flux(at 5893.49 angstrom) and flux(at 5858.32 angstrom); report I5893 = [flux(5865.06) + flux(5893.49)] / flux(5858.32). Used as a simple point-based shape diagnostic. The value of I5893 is 1.97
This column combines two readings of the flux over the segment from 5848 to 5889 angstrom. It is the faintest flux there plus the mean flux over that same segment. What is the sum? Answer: 34.0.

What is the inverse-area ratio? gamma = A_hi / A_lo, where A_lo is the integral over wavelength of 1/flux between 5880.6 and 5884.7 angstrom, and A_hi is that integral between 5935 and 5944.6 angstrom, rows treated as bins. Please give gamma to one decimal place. 2.2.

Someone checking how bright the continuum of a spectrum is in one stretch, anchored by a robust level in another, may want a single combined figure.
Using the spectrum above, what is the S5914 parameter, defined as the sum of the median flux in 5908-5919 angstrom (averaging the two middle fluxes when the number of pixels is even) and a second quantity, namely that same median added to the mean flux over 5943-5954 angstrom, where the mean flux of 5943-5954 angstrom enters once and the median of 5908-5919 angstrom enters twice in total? 53.3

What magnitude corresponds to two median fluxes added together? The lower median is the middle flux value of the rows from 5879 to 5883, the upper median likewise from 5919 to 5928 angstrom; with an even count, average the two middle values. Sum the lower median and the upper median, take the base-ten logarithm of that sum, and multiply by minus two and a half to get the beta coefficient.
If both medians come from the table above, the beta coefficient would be -3.88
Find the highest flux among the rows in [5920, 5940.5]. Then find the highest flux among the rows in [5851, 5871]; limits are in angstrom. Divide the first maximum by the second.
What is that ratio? 1.01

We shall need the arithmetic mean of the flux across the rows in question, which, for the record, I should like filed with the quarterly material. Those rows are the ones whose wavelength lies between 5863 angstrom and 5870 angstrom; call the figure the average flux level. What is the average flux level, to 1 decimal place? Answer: 18.5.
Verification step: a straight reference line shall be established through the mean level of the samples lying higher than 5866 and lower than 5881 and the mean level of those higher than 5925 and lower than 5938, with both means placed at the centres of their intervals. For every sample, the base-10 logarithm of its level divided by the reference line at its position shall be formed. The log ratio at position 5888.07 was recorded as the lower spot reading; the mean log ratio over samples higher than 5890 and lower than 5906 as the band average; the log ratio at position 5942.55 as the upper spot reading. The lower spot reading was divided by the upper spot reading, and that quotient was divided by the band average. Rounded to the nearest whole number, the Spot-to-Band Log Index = -107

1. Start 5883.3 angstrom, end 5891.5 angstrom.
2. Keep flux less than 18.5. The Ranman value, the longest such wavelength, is 5890.78 angstrom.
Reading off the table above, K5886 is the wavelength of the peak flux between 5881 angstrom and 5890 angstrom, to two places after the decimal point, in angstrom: 5881.29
